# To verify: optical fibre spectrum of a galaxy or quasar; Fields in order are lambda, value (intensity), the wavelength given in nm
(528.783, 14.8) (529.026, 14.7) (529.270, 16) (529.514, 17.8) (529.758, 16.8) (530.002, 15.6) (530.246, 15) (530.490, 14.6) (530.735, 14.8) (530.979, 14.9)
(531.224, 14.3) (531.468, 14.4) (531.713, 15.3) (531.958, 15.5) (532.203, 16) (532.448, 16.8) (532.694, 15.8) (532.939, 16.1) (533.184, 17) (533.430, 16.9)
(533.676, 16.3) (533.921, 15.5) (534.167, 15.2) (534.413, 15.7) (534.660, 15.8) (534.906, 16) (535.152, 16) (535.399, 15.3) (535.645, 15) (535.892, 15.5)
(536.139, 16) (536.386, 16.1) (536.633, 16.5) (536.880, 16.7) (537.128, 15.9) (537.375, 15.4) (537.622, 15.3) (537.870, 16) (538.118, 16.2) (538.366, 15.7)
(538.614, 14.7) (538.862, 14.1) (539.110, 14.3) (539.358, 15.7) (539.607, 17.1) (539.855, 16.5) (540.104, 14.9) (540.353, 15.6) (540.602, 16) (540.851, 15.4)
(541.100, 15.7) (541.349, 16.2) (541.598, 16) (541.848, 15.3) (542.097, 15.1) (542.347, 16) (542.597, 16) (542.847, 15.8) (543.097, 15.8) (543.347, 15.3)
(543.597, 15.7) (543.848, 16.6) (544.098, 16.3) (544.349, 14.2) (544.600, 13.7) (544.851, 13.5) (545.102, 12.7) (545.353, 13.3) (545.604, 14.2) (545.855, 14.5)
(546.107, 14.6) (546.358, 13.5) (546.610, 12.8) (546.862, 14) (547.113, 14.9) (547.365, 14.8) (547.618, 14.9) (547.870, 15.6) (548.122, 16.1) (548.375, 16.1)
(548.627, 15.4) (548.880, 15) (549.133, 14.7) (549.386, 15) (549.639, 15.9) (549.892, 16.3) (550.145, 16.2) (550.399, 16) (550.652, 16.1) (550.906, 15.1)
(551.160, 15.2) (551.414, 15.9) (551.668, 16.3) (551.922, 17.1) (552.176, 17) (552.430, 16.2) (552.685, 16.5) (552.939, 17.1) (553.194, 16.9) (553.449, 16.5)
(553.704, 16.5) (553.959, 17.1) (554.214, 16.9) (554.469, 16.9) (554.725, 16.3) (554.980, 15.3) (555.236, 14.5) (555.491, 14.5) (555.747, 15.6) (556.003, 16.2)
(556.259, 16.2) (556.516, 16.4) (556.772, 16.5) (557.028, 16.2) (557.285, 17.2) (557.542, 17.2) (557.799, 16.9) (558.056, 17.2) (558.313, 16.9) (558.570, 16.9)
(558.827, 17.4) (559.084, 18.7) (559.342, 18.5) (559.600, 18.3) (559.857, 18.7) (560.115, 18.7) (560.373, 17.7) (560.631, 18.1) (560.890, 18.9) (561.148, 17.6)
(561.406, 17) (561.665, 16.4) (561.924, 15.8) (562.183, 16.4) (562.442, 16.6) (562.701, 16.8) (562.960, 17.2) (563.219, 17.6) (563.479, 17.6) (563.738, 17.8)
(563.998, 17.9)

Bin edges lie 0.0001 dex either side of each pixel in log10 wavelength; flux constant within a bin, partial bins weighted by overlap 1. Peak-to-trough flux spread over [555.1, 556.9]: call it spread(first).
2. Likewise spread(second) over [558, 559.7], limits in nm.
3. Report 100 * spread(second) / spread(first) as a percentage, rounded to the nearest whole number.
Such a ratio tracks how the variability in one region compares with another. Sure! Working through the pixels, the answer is 90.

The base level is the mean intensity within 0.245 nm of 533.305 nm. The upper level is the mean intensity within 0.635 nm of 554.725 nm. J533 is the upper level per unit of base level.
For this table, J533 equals 0.94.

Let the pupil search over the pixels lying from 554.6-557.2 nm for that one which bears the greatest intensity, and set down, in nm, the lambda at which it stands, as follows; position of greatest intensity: 556.772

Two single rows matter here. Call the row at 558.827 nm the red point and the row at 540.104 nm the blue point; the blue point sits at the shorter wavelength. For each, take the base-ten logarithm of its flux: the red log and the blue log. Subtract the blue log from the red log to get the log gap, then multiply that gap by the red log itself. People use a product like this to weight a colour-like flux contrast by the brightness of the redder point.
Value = 0.084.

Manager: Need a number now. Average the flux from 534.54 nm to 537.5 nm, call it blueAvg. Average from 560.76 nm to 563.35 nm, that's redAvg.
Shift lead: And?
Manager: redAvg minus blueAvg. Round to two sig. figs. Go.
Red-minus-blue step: 1.2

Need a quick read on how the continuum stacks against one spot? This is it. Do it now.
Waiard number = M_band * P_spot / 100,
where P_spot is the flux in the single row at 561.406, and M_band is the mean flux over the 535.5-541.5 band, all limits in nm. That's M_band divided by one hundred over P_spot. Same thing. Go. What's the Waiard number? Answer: 2.67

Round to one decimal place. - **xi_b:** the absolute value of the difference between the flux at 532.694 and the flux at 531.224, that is 1.5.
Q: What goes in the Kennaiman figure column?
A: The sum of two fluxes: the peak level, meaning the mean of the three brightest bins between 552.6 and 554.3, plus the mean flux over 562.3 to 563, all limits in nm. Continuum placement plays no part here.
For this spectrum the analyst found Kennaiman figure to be 33.9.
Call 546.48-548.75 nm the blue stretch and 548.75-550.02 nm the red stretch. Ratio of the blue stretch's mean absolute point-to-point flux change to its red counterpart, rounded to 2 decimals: 1.11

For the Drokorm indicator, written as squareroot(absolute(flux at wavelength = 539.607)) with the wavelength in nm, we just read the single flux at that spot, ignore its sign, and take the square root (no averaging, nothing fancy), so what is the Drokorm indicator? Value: 4.14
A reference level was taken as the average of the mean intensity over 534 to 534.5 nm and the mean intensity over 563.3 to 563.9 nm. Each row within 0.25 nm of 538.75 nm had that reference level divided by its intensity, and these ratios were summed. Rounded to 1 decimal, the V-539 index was 2.3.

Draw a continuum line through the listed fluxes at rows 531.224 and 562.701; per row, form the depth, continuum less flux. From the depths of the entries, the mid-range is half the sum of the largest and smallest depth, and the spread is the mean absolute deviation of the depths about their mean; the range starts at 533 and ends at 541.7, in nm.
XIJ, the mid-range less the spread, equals -1.4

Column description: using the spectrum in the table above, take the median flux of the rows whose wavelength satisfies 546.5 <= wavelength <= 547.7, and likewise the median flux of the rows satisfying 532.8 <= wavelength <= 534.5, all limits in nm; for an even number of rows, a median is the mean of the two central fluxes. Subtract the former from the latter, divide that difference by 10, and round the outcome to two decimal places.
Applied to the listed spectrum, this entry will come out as 0.13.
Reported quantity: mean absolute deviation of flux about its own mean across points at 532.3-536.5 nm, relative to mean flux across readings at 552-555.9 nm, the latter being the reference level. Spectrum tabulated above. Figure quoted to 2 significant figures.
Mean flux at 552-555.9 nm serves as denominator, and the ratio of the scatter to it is 0.027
